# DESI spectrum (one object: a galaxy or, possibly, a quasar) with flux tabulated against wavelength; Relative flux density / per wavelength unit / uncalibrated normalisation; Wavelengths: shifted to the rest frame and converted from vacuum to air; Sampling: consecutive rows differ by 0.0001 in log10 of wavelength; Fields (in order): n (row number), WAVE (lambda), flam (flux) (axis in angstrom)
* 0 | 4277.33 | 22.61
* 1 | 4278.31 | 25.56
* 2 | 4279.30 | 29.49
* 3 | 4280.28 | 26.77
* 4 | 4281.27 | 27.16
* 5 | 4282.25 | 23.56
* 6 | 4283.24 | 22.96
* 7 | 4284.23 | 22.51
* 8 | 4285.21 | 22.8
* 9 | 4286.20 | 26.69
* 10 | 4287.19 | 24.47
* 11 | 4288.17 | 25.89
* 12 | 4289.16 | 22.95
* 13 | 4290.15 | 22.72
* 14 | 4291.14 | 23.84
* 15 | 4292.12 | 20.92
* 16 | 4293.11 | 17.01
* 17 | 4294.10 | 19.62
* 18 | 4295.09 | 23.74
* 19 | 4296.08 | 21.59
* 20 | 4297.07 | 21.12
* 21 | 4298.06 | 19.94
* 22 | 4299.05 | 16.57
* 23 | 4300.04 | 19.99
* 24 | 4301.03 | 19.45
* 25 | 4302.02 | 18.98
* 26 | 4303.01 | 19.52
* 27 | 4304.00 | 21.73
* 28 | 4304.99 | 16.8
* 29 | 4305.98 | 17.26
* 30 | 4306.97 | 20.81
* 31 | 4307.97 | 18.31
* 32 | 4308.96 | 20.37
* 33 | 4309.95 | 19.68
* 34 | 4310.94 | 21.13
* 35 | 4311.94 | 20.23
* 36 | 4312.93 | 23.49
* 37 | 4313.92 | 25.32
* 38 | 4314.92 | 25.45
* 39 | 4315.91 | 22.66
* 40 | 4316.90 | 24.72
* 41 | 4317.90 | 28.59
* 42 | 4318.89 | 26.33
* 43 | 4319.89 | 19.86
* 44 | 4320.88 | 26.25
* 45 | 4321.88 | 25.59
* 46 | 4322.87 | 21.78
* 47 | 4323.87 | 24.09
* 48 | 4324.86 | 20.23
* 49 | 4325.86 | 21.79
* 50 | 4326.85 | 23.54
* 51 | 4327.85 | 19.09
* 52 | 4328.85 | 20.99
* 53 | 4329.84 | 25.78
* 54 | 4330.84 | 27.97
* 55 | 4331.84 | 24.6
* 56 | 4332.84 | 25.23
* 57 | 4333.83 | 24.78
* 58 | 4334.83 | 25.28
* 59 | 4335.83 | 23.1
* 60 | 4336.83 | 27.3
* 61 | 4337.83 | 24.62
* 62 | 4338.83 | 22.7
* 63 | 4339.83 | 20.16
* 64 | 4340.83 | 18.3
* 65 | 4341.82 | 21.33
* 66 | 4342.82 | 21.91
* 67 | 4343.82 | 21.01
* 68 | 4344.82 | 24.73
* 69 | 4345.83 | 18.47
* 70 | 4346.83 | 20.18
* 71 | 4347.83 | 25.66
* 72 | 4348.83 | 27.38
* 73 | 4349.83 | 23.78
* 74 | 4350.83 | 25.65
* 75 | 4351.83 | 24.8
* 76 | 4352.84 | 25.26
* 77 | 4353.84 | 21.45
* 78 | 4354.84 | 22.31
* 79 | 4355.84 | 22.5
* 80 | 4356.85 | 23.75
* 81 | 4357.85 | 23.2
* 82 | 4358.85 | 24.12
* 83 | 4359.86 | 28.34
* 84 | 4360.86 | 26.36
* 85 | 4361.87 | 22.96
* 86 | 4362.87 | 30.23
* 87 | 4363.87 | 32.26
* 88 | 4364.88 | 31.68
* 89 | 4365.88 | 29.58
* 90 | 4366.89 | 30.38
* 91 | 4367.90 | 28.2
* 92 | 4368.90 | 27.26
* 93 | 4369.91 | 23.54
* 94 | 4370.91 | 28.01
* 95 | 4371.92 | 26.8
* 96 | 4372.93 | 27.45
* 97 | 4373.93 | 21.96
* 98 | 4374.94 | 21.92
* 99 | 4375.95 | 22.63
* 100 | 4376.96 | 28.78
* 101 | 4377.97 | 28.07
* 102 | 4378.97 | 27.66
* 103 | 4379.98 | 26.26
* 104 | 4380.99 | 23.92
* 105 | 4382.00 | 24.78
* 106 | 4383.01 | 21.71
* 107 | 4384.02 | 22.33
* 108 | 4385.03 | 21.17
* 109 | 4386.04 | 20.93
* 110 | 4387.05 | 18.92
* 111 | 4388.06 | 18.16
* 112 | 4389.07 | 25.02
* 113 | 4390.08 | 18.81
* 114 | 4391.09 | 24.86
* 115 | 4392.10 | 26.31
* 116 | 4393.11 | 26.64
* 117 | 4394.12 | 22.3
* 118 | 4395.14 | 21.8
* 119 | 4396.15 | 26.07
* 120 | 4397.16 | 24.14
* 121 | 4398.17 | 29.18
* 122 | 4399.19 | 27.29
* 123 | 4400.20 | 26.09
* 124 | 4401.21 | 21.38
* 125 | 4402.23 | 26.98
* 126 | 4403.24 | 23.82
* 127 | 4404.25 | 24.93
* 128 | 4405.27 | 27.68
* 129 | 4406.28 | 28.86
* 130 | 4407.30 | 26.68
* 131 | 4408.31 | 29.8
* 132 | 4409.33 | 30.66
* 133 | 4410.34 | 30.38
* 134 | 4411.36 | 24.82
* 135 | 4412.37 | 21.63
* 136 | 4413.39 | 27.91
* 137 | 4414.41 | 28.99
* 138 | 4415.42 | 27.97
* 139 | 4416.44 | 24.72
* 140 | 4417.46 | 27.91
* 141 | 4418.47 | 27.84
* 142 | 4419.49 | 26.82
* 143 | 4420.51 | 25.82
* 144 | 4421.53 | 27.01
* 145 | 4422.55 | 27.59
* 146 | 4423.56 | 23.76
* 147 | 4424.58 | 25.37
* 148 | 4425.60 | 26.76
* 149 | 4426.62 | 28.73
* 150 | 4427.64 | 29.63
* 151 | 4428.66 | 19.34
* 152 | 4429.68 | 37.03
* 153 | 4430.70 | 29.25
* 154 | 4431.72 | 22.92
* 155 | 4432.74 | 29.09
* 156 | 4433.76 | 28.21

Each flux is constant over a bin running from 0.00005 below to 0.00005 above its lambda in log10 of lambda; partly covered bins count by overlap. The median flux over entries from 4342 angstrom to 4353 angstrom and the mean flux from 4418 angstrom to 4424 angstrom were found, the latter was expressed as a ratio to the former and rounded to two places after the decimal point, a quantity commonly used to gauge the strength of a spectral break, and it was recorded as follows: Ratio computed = 1.07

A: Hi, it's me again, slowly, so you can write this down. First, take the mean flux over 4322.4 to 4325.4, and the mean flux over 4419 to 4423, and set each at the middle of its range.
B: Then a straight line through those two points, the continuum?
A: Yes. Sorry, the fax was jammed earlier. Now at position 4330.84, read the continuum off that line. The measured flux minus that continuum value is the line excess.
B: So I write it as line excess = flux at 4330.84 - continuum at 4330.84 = 6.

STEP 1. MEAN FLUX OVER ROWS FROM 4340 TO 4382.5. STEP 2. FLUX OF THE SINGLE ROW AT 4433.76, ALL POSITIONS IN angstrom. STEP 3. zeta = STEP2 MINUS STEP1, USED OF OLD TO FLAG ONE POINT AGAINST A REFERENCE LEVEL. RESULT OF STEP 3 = 3.1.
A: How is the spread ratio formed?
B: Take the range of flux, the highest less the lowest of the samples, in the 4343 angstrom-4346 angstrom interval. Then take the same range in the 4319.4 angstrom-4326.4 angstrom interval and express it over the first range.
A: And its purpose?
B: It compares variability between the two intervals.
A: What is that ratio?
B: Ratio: 1.02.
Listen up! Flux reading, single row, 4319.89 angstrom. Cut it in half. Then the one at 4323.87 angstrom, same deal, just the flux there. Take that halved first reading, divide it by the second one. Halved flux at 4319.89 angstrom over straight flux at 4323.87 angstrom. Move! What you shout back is 0.412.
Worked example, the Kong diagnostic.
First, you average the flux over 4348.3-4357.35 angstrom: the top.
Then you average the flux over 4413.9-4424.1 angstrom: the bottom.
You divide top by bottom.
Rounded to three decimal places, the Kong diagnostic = 0.898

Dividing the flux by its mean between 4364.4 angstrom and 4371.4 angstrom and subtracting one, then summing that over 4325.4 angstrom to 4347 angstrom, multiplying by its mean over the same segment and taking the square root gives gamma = 0.91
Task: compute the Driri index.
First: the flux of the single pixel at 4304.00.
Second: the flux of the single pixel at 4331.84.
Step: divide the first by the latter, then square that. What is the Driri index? 0.78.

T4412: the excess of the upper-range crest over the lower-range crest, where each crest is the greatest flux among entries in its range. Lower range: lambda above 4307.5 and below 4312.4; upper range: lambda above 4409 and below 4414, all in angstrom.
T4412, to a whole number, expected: 10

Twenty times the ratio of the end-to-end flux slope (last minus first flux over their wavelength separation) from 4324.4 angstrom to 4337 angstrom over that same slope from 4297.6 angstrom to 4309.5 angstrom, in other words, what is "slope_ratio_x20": 299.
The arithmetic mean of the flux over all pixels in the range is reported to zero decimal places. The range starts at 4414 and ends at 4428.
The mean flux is 27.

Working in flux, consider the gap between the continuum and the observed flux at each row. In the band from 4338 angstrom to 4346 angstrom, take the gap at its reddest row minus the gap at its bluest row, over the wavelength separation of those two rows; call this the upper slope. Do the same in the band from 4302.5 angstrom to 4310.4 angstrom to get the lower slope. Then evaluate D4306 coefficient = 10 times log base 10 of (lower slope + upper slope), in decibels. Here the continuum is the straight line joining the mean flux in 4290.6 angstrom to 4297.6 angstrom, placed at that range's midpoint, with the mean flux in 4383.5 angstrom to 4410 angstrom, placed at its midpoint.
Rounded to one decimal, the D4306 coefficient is -1.9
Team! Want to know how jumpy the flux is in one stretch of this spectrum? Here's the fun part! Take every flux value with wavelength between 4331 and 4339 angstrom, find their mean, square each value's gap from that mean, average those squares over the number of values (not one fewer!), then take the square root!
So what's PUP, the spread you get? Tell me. 1.3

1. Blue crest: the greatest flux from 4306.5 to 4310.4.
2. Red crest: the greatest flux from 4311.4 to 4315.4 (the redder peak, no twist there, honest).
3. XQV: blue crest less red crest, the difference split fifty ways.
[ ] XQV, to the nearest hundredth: -0.09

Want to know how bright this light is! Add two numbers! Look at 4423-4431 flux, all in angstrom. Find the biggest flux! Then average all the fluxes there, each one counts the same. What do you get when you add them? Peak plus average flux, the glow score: 64.5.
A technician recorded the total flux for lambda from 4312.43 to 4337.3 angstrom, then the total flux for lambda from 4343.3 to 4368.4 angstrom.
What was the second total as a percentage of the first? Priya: 105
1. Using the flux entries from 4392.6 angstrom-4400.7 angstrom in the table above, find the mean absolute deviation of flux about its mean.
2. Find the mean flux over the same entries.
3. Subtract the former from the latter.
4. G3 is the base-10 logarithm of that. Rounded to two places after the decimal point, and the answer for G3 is 1.37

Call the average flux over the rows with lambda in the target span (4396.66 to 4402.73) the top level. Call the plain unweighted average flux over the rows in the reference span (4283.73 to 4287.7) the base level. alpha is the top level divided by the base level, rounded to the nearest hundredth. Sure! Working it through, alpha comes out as 1.07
